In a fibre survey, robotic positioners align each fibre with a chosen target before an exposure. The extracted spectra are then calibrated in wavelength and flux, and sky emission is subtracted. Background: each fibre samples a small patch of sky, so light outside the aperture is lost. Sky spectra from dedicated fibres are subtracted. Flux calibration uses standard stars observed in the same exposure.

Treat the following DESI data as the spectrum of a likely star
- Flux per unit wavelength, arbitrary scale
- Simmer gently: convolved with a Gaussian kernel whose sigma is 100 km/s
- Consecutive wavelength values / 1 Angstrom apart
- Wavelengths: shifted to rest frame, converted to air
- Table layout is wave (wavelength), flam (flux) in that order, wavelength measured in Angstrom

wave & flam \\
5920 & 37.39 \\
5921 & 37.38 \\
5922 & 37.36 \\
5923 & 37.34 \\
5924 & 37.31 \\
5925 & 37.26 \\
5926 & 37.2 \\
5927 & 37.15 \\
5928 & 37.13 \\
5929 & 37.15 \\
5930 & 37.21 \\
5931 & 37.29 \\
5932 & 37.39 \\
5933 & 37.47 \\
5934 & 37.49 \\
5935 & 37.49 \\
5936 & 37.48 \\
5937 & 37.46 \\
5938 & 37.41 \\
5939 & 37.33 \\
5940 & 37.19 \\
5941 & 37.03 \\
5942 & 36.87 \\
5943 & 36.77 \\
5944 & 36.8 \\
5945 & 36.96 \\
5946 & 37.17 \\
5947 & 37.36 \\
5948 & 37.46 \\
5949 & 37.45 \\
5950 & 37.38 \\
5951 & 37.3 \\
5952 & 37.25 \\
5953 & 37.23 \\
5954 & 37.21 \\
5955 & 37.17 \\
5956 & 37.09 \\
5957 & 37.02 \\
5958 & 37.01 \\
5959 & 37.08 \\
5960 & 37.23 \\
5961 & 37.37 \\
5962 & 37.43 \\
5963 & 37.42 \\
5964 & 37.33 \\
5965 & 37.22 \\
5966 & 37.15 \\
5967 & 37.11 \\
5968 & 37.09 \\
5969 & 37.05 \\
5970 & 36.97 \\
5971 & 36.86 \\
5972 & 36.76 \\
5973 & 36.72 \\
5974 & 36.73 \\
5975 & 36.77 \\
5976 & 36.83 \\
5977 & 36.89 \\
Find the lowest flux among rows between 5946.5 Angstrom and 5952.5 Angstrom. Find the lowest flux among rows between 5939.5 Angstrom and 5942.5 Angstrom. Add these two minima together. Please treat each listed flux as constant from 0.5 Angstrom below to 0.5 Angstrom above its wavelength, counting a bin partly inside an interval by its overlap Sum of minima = 74.12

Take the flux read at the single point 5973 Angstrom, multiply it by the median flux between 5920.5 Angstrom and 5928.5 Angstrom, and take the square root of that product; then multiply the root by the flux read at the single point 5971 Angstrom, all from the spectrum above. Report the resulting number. 1364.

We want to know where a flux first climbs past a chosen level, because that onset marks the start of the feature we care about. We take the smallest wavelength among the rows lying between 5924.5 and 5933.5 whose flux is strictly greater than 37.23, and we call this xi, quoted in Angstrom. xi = 5925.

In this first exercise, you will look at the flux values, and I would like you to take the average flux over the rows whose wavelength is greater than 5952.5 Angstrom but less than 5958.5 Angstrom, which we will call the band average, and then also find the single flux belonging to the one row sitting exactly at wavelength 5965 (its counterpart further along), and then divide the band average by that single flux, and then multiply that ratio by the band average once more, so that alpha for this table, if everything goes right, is 37.0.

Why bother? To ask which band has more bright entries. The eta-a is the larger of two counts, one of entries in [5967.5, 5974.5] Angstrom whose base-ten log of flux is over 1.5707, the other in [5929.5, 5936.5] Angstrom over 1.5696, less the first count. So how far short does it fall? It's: 7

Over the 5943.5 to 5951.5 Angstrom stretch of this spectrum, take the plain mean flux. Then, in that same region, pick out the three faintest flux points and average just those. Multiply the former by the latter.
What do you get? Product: 1377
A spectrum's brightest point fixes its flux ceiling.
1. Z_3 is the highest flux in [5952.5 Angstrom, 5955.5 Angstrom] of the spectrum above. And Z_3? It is 37.23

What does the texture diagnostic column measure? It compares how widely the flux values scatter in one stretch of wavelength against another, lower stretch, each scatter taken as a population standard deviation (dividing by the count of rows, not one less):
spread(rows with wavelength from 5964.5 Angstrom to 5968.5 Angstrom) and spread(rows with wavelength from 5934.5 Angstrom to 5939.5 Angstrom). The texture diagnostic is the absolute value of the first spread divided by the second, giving 0.8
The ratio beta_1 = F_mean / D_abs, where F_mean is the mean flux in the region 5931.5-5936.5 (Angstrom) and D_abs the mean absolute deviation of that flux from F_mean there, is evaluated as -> 1266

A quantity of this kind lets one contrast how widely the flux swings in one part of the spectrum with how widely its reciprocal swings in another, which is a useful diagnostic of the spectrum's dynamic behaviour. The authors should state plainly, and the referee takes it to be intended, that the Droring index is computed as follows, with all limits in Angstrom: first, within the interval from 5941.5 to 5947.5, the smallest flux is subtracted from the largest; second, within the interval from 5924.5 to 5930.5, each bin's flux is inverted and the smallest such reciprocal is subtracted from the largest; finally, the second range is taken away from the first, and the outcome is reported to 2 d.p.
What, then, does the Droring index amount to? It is 0.59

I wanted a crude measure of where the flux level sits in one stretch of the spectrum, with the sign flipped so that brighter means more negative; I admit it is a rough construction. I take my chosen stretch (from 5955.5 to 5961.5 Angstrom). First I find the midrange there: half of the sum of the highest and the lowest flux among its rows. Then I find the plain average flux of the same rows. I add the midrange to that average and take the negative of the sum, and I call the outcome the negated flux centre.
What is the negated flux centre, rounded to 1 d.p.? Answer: -74.3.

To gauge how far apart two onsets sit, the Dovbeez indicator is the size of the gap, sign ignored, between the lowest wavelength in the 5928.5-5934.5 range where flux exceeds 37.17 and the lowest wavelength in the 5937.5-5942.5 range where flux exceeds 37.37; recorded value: 8 Angstrom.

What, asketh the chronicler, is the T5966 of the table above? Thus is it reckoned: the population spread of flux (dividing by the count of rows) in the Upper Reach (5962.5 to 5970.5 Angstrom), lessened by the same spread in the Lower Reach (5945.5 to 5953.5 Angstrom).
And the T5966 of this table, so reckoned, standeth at 0.041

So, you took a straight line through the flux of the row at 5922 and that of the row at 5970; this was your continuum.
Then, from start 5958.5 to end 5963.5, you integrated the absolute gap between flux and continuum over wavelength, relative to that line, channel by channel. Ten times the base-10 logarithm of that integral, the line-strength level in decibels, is 1.2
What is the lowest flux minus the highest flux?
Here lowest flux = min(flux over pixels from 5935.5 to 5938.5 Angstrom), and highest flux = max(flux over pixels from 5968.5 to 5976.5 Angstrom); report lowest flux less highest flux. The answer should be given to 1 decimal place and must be 0.4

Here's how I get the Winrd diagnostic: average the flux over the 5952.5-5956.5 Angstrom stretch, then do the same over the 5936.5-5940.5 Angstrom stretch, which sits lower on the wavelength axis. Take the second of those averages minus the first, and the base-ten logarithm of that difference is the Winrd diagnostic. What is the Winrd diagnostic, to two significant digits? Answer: -0.76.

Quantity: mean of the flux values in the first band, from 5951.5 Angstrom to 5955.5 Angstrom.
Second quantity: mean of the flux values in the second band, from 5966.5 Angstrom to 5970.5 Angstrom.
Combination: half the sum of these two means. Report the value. 37.1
